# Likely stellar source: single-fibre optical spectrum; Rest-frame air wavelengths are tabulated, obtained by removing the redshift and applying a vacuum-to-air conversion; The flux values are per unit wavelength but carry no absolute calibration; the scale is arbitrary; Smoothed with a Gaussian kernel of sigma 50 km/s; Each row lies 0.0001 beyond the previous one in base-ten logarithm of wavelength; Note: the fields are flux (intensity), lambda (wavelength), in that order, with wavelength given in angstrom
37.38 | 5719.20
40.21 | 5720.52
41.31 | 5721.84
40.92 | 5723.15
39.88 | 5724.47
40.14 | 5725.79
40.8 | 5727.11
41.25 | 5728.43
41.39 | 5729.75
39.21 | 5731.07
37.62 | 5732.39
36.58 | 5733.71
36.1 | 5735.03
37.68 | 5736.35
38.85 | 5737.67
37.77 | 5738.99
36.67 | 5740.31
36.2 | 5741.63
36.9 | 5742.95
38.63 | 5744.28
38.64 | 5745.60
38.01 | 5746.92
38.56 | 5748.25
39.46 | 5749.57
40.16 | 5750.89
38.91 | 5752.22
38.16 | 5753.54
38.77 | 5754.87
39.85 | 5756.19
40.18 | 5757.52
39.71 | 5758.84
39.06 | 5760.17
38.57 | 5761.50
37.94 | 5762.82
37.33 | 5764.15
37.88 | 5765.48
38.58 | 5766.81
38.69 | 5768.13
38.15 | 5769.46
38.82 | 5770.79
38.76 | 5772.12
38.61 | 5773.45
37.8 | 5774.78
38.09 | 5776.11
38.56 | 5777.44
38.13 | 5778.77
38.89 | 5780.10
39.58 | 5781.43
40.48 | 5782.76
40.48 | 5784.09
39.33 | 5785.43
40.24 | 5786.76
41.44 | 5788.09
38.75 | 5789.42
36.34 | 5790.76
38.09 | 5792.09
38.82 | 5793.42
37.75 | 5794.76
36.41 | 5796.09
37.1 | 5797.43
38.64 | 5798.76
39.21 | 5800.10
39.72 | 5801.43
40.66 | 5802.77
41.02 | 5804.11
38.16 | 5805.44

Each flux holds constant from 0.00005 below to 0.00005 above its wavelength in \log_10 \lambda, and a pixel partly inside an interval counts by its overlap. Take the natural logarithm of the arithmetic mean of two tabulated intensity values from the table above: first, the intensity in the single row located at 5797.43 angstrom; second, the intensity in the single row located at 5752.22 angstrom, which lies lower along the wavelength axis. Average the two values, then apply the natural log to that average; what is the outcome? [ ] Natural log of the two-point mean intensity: 3.64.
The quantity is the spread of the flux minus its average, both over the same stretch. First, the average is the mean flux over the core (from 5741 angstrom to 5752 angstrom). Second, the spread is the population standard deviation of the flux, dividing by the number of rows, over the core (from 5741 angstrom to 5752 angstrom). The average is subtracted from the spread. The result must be -37.1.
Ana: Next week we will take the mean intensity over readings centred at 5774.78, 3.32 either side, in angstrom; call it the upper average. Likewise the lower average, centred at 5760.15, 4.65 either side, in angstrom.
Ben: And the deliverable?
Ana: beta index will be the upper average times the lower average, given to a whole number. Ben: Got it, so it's 1494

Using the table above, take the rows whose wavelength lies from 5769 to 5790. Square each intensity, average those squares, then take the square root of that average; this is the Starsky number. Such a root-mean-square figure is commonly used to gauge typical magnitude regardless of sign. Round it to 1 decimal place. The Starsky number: 39.1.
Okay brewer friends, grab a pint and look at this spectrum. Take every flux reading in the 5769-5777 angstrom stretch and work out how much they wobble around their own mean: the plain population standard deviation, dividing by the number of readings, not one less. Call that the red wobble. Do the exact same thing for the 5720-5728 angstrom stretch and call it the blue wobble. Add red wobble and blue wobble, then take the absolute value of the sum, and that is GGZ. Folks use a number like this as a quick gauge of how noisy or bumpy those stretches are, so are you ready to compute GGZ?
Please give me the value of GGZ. 0.88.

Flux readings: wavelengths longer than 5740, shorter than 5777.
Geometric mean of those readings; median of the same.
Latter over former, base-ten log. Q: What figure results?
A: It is 0.002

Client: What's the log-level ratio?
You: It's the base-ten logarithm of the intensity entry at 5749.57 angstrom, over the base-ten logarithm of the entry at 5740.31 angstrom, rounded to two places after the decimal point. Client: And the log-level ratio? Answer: 1.02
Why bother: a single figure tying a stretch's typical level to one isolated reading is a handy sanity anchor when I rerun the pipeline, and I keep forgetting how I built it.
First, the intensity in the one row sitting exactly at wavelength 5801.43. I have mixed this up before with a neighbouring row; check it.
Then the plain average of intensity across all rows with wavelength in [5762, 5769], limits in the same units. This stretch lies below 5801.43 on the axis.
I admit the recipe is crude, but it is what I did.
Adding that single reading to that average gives 77.8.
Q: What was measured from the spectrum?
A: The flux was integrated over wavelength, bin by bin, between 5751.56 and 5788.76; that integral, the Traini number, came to 1450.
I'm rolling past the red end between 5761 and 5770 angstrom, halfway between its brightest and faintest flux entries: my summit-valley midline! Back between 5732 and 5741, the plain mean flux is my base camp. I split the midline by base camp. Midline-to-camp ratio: 1.02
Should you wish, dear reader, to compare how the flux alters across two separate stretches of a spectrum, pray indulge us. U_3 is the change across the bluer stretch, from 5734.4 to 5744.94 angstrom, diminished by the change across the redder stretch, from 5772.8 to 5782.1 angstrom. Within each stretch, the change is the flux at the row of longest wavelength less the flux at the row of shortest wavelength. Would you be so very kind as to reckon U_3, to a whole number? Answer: 2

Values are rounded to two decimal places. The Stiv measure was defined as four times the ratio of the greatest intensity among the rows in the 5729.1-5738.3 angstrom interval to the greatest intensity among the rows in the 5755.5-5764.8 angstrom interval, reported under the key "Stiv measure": 4.12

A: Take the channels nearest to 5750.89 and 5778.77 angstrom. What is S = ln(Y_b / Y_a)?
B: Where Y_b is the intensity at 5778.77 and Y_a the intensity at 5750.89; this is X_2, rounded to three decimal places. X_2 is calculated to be -0.052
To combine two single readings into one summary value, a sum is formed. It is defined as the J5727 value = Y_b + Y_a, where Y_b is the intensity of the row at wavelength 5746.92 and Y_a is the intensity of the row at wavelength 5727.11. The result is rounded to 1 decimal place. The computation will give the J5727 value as 78.8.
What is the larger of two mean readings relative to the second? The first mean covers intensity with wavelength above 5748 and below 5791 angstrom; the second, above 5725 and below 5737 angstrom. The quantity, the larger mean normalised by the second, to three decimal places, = 1.000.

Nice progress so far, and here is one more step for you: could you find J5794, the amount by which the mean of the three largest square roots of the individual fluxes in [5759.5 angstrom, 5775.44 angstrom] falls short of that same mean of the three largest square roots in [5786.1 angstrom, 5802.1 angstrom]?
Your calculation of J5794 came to 0.13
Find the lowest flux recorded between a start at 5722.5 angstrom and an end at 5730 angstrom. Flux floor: 39.88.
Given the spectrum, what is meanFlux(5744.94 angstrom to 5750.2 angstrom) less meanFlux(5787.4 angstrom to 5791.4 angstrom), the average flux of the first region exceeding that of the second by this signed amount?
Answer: -0.18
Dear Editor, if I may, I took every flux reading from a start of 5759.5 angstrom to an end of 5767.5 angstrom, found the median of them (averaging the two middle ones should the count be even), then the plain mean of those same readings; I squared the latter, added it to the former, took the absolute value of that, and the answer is 1500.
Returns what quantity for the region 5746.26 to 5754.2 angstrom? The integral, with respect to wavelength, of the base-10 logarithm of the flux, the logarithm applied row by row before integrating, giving 12.6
